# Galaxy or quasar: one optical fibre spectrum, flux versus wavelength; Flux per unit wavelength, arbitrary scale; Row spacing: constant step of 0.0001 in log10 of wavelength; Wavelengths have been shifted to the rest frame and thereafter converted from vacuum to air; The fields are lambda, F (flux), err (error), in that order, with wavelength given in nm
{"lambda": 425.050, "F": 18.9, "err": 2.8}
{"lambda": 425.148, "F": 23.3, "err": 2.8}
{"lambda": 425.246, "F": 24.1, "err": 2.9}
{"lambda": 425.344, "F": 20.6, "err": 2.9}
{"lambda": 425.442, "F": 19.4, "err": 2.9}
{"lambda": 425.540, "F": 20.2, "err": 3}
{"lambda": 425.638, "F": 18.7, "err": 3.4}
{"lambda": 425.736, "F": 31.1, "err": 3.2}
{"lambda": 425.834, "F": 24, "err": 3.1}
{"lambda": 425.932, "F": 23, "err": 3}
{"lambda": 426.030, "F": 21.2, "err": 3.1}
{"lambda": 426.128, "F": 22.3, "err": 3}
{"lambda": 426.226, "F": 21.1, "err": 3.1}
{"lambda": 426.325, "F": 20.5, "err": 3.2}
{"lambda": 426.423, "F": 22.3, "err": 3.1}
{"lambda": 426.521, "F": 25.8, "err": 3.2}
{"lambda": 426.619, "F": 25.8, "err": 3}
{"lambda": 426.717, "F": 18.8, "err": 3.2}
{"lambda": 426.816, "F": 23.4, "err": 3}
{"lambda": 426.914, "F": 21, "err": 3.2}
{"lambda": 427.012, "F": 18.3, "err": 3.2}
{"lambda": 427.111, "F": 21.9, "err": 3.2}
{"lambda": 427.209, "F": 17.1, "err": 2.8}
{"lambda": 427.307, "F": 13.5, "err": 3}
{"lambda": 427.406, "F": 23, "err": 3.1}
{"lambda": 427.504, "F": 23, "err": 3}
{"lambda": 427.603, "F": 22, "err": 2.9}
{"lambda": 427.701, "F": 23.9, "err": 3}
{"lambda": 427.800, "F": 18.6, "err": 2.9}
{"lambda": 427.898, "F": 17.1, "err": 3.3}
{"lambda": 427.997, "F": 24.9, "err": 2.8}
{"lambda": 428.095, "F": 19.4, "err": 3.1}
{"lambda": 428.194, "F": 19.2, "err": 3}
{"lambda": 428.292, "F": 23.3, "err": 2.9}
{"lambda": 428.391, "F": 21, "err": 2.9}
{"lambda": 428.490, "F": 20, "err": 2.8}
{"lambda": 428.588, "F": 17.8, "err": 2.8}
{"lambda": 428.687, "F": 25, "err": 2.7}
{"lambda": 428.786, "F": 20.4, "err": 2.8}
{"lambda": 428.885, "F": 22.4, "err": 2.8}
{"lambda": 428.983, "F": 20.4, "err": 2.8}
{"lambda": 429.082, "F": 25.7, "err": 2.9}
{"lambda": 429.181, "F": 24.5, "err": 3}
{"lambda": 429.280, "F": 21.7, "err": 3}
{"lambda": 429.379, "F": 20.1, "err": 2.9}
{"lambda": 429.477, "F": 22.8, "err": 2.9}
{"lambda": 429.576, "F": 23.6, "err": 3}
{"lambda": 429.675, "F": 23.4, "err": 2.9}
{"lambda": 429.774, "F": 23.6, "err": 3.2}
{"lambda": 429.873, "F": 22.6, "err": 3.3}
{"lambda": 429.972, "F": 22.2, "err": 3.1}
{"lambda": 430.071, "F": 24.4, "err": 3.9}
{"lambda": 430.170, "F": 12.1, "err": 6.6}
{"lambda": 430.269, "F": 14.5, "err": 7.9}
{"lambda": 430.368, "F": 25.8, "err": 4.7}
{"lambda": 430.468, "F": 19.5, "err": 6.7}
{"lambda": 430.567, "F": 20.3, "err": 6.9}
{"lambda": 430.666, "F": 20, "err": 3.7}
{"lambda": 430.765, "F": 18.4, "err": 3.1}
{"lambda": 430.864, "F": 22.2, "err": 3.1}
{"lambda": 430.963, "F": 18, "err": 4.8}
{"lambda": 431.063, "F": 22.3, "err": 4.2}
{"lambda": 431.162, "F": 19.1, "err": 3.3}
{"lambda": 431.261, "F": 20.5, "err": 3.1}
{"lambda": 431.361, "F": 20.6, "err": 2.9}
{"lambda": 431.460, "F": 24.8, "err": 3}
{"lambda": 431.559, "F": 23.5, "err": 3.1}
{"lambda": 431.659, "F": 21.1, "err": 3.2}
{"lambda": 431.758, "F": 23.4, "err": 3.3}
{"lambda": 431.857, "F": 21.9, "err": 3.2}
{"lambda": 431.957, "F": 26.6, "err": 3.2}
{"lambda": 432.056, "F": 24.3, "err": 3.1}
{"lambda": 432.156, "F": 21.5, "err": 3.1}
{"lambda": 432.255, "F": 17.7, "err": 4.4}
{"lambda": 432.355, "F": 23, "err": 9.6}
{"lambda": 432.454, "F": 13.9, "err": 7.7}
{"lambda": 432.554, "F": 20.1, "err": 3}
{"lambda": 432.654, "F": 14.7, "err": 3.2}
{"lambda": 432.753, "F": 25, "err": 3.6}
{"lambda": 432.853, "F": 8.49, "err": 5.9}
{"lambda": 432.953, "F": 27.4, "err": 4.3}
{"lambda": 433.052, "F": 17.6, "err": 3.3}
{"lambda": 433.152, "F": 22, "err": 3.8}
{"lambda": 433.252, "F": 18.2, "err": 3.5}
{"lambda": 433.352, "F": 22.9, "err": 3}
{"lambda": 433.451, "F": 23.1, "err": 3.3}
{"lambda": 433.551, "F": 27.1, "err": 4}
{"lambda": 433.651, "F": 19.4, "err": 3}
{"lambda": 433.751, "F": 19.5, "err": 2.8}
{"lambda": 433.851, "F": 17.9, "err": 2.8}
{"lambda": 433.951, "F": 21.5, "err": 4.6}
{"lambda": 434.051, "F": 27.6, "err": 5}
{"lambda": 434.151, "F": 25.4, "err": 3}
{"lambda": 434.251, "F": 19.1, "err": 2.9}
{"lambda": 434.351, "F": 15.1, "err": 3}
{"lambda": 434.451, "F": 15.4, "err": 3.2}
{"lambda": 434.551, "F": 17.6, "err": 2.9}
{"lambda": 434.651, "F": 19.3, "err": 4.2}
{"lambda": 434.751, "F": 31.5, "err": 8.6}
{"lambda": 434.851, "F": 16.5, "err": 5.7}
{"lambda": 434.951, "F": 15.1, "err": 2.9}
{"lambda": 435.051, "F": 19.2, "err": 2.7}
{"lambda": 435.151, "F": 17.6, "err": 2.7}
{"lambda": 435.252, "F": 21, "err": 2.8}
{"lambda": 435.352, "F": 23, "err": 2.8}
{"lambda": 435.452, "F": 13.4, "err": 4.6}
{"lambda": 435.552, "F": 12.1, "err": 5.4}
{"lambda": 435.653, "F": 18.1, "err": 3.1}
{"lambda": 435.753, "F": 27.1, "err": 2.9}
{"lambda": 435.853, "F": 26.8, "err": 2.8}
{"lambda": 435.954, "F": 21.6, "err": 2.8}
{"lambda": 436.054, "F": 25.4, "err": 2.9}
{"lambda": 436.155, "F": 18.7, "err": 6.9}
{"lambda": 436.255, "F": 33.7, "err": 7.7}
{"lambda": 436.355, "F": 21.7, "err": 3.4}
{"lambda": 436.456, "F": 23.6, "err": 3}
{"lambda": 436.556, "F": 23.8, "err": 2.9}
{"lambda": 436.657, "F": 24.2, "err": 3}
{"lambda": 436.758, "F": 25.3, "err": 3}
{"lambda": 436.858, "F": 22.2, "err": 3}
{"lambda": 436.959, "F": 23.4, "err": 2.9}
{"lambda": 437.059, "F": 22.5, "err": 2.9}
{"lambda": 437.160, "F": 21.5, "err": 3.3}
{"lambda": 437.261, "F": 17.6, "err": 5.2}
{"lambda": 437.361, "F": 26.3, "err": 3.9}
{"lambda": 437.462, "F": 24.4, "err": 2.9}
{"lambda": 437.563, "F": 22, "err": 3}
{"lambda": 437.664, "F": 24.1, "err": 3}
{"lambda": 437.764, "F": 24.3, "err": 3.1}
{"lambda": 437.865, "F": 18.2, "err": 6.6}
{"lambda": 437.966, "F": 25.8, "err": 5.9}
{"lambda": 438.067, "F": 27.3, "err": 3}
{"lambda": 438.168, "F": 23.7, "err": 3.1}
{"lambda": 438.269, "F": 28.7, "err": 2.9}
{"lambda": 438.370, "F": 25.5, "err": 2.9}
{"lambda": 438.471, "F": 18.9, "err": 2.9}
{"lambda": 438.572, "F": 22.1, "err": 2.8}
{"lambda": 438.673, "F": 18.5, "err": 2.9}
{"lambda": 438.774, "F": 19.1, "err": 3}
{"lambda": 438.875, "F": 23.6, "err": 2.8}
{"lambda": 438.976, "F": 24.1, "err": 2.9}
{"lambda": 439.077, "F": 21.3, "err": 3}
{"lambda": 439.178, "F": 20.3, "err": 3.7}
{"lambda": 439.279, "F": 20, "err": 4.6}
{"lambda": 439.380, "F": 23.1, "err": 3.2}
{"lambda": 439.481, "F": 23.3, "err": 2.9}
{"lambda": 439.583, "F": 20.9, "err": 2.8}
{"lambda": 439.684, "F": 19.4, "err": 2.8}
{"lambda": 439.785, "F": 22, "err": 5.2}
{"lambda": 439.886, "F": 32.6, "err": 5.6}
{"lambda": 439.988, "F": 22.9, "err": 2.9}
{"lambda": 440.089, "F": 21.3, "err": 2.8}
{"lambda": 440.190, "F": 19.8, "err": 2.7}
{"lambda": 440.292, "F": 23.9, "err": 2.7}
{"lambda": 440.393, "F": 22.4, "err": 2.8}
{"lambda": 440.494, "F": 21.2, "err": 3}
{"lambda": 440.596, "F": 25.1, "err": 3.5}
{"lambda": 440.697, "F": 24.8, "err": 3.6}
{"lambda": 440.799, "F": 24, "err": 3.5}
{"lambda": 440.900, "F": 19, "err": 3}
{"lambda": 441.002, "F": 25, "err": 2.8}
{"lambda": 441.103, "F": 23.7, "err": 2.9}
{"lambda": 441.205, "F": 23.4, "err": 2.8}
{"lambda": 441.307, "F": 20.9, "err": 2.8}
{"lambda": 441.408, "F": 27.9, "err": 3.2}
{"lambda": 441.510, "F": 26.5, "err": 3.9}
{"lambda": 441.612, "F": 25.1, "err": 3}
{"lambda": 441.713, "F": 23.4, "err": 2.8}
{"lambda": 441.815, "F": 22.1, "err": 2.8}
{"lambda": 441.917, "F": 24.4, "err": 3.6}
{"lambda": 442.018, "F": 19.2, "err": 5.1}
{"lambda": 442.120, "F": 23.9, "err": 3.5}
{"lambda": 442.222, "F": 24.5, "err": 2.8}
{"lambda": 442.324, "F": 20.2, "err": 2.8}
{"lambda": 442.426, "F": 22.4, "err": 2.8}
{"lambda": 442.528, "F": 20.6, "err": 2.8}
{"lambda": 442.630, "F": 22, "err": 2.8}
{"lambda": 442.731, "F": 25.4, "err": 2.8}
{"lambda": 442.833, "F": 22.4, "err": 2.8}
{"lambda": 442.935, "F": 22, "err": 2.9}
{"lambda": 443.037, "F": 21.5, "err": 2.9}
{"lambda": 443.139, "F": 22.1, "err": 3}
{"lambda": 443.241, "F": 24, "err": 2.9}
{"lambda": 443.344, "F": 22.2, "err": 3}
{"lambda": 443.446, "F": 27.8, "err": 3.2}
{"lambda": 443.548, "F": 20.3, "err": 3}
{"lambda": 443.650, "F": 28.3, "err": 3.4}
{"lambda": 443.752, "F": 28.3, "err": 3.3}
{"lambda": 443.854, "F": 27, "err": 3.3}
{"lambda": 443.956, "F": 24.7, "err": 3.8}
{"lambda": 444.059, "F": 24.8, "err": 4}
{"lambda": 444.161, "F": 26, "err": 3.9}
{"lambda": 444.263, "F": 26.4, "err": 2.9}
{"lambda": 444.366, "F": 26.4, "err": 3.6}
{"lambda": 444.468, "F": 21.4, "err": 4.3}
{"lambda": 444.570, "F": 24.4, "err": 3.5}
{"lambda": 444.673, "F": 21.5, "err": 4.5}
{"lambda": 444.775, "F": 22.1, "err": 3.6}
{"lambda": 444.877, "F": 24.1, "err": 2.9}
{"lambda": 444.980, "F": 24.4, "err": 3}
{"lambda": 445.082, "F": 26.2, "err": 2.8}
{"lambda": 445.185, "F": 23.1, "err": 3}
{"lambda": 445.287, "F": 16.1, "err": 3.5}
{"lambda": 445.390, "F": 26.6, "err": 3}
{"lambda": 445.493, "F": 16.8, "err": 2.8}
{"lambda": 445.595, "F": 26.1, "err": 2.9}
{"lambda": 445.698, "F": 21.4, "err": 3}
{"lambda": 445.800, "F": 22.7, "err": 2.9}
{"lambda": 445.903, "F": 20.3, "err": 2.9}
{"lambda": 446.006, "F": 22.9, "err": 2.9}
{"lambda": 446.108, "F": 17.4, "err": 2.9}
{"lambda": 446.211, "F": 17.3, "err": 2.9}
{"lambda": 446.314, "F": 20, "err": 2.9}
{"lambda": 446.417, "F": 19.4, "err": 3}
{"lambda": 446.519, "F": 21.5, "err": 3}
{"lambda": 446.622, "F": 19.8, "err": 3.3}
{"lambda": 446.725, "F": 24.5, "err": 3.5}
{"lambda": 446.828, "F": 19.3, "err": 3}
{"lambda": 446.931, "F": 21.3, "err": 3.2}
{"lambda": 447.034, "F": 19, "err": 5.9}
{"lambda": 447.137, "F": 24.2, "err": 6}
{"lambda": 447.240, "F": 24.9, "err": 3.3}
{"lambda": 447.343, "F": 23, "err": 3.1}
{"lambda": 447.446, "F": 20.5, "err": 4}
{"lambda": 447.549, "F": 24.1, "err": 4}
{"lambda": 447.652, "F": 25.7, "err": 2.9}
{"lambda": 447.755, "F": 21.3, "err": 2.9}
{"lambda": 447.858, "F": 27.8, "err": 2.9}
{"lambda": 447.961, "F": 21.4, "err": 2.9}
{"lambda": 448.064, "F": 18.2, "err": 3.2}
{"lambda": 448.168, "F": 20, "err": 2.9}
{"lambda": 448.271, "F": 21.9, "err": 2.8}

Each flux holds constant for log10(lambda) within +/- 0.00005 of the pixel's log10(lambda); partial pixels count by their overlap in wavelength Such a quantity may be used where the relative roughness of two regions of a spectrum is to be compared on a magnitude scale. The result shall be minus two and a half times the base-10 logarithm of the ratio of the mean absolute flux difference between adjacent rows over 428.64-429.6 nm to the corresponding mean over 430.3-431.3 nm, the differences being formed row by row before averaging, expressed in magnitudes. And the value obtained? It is 0.1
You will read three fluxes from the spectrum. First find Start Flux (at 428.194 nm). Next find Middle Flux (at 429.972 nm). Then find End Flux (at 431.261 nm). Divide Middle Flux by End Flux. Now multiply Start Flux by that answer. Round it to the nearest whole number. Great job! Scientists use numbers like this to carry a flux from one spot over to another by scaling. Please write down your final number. 21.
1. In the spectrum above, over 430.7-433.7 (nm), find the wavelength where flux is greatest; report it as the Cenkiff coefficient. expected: 432.953 nm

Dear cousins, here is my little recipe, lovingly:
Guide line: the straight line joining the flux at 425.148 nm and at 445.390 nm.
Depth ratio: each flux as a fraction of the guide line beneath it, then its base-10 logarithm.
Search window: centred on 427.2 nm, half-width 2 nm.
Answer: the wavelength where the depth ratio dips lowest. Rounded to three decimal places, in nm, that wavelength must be 427.307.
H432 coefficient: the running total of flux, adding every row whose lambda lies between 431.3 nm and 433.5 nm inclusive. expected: 462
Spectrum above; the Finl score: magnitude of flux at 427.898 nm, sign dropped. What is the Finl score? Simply 17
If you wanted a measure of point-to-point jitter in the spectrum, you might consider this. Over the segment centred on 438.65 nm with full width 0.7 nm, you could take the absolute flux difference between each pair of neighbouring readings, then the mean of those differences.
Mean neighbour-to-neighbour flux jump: 3.2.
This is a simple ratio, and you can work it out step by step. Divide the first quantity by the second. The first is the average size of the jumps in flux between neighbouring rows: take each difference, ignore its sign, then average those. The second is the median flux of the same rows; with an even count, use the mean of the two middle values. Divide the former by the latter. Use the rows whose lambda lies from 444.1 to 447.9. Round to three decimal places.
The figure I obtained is 0.147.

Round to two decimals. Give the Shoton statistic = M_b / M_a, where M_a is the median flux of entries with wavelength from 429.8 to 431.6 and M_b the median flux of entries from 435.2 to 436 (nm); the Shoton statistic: 1.04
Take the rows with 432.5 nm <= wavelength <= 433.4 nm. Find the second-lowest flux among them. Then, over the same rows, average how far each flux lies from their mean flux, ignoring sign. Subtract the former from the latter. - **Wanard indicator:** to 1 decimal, -10.4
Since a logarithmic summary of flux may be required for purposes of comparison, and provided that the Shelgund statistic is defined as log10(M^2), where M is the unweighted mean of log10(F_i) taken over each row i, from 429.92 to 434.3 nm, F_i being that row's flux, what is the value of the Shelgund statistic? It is 0.23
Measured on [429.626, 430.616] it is 0.23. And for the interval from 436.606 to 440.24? 0.26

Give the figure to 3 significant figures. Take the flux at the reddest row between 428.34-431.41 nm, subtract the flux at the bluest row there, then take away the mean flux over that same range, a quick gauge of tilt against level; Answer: -21.5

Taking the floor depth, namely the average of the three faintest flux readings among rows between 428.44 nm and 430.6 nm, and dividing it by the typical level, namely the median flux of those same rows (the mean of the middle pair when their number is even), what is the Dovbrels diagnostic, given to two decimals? 0.66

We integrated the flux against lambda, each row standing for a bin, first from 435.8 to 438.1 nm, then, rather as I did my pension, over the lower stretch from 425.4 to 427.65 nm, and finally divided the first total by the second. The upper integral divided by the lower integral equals 1.12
